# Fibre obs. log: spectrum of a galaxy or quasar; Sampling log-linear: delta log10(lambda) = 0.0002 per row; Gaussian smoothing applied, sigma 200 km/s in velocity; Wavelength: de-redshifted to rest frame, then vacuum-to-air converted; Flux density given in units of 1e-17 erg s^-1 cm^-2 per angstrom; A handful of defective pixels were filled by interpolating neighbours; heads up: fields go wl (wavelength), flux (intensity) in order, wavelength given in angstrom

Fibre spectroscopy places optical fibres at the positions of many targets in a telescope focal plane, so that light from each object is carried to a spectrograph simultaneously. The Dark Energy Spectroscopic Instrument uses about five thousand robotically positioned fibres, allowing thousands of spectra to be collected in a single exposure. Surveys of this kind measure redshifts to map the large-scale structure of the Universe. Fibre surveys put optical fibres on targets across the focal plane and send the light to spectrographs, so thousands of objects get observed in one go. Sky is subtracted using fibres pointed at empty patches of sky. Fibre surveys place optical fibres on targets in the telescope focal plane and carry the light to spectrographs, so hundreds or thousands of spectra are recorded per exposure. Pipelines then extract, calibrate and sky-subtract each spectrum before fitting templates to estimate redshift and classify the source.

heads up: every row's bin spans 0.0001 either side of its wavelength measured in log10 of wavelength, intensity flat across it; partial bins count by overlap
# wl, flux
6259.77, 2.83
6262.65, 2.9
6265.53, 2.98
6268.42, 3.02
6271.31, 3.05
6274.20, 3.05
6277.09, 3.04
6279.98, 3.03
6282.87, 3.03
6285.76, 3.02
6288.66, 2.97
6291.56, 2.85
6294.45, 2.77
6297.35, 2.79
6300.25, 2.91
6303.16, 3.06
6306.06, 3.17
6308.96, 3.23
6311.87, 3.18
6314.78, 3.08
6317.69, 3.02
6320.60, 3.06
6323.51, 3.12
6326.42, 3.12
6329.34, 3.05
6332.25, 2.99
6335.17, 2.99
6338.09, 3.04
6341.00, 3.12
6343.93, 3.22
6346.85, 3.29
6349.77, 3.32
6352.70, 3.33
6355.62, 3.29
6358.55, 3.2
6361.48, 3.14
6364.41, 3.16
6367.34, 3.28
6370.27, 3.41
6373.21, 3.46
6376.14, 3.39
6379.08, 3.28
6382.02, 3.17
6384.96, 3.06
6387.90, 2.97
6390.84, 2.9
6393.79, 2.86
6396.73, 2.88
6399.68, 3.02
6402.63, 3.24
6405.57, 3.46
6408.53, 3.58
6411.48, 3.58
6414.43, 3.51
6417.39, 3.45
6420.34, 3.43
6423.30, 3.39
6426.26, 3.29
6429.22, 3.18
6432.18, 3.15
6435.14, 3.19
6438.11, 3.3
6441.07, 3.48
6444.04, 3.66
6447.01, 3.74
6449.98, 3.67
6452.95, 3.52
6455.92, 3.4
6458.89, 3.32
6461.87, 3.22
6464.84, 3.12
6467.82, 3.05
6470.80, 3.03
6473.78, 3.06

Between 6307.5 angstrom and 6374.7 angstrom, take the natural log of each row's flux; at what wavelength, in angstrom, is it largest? 6373.21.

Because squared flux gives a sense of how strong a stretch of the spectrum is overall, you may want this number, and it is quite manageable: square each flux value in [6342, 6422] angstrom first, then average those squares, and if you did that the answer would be 10.6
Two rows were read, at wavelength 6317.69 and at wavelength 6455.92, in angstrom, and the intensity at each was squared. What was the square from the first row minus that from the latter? -2.4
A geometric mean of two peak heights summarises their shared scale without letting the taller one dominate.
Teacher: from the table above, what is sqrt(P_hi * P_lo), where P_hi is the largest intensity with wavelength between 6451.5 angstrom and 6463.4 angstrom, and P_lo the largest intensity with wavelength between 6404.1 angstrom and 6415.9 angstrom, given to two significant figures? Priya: 3.5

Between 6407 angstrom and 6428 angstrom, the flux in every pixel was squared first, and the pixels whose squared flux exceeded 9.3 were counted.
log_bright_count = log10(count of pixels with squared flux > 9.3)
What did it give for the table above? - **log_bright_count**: 0.85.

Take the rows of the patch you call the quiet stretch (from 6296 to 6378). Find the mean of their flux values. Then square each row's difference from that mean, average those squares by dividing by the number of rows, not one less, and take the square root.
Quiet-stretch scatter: 0.15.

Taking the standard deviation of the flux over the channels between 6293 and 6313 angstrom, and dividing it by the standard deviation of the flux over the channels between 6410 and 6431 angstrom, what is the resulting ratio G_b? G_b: 1.43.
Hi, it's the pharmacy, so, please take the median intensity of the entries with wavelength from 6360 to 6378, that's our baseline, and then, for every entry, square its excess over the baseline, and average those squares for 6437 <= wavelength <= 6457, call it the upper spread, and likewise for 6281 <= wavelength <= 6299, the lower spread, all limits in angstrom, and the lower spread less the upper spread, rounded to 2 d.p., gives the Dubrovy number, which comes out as 0.13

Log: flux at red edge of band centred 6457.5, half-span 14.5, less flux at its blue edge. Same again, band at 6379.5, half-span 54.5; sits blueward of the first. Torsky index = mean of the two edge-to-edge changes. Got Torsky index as -0.30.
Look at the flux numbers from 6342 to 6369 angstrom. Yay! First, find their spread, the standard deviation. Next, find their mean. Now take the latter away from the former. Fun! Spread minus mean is -3.18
